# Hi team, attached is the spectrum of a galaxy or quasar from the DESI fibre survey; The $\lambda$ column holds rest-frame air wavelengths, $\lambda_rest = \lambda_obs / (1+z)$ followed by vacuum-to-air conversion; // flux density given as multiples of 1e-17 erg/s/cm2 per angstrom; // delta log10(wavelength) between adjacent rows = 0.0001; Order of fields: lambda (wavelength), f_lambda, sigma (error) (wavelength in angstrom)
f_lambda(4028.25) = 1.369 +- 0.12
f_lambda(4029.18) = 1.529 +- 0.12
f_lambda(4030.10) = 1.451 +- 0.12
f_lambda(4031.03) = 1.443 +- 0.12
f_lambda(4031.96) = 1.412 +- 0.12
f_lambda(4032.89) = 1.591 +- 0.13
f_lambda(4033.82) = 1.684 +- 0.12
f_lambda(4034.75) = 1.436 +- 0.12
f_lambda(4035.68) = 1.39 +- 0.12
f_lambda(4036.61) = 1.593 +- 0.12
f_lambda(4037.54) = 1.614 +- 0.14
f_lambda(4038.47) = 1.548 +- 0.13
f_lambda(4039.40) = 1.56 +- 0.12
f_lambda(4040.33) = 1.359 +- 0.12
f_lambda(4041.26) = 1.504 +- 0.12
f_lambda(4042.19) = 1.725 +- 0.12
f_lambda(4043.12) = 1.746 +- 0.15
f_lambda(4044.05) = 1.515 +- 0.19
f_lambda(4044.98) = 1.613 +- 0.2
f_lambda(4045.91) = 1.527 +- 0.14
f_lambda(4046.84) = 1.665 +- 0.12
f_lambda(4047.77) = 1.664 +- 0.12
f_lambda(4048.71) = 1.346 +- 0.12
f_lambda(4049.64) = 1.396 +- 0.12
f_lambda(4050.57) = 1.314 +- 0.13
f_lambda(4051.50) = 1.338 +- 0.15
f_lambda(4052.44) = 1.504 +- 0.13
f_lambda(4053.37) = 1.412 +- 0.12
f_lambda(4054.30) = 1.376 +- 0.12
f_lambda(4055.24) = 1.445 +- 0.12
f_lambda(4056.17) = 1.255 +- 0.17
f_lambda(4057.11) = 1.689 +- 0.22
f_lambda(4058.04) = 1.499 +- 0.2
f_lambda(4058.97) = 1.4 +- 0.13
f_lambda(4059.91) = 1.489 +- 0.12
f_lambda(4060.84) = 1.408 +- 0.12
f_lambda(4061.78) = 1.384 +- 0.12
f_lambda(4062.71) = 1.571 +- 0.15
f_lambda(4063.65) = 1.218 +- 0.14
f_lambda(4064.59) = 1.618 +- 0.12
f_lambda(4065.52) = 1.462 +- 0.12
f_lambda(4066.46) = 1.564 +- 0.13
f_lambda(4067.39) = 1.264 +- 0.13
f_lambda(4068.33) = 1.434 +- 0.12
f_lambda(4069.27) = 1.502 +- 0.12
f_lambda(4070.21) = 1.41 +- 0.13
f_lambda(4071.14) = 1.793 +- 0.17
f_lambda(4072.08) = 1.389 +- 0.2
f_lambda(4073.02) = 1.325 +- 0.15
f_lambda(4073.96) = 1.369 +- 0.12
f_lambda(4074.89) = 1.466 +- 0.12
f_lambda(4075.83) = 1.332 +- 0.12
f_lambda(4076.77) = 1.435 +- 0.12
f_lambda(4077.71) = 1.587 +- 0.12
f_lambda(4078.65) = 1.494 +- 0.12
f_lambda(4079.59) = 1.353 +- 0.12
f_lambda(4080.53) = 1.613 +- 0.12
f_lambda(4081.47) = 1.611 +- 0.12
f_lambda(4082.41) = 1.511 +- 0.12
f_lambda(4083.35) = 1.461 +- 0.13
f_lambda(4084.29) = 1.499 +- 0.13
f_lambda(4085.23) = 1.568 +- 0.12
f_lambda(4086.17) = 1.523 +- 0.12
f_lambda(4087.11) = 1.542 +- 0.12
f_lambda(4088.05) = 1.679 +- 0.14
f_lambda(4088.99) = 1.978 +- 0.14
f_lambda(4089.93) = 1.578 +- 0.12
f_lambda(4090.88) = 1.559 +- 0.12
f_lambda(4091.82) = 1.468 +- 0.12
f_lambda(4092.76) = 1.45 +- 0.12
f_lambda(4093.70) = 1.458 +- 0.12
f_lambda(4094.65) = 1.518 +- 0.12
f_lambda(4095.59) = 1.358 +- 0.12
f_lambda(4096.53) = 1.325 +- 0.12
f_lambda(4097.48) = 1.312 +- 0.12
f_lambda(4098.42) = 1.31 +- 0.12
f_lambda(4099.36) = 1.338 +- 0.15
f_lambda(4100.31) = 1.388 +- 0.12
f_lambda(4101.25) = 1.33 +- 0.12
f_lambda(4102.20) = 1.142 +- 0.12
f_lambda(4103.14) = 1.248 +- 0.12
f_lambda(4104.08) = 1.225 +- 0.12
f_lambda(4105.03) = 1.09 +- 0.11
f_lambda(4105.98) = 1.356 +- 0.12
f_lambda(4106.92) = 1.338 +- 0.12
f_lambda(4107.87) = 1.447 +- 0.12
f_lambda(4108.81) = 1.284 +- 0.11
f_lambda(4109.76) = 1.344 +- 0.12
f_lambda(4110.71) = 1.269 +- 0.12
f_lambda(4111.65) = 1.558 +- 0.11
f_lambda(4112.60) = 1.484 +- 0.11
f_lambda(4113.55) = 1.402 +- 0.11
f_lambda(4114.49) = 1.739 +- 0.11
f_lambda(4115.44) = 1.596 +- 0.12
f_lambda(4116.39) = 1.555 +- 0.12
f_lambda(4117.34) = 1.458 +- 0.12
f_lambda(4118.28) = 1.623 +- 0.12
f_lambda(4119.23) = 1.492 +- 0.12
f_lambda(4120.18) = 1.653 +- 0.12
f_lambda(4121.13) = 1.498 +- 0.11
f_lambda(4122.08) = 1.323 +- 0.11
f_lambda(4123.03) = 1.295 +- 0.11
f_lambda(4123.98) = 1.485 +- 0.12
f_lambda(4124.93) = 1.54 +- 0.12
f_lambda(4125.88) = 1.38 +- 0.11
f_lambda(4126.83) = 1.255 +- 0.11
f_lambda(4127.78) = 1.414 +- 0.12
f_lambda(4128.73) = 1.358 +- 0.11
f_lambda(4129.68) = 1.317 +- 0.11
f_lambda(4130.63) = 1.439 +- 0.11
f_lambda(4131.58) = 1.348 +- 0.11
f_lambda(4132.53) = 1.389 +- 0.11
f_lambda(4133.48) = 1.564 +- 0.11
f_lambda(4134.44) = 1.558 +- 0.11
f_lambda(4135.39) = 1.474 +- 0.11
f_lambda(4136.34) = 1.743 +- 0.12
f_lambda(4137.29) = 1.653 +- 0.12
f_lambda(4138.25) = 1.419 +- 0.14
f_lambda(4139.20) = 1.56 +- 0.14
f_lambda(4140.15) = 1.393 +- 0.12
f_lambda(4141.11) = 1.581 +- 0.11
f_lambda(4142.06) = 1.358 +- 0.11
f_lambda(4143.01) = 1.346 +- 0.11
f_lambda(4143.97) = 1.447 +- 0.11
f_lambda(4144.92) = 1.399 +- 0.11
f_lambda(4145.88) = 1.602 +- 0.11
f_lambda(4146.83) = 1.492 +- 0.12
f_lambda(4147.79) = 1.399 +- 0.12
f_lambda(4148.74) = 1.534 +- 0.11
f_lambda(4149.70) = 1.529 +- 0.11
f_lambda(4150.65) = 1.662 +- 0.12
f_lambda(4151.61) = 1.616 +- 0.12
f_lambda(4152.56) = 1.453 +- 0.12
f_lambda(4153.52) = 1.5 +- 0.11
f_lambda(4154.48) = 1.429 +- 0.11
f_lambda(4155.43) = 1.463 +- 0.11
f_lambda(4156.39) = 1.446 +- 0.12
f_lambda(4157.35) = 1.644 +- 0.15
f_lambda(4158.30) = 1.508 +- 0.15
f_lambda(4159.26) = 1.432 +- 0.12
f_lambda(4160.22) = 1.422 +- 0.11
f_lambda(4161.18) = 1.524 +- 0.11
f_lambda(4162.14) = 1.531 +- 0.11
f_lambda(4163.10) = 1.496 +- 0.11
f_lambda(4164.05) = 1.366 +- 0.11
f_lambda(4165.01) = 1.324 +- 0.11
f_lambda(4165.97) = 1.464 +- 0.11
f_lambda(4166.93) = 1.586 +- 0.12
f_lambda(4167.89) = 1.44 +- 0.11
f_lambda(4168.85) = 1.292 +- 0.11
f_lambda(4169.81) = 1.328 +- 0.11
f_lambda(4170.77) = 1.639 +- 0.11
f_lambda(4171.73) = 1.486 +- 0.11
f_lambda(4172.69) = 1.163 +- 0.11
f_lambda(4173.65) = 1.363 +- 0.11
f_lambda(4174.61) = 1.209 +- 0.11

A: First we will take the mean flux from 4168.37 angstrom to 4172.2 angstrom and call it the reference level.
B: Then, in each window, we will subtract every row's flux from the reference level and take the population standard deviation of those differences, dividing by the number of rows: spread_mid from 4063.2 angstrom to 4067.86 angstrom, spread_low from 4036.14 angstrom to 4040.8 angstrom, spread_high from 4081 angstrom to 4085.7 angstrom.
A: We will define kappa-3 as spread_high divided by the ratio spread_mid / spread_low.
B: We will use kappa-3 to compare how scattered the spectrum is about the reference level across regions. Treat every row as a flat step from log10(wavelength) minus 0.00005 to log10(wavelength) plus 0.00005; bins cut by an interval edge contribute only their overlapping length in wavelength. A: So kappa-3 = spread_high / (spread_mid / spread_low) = 0.03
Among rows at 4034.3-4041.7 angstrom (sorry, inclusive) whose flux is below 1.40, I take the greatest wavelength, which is 4040.33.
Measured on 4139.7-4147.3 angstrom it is 4144.92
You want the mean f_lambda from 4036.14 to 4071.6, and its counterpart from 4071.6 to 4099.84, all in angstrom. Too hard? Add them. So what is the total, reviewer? 2.973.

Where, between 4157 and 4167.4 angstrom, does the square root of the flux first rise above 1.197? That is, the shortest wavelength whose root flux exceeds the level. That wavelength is 4157.35 angstrom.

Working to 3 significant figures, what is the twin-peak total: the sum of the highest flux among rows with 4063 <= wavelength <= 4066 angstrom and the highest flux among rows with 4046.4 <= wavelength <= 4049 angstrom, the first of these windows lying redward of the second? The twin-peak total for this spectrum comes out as 3.28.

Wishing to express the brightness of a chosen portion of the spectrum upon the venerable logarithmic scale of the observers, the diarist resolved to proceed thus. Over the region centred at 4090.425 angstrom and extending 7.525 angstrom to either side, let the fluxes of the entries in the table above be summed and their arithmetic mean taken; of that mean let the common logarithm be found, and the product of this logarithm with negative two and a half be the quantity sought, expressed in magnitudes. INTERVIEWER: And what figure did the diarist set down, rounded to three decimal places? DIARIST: -0.453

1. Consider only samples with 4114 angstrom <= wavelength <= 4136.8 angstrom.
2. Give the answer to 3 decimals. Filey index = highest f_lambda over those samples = 1.743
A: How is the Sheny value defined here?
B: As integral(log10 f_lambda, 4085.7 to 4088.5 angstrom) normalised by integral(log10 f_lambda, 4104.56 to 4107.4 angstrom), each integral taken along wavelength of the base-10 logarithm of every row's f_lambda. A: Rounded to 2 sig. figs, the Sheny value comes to 2.0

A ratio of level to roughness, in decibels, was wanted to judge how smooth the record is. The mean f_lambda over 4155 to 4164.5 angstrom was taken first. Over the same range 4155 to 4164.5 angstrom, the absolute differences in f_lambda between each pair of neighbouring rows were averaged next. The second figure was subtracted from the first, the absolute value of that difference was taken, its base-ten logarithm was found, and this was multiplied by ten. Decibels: 1.5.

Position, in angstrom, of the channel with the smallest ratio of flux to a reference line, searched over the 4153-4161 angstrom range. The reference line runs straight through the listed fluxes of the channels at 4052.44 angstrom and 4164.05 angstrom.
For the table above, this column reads 4154.48 angstrom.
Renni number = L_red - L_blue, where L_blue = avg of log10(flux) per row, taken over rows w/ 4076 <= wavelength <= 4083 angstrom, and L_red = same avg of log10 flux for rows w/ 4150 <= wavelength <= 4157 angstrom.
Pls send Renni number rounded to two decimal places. 0.00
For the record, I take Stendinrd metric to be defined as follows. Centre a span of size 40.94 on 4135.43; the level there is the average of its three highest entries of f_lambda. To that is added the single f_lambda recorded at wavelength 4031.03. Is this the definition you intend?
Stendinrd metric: 3.13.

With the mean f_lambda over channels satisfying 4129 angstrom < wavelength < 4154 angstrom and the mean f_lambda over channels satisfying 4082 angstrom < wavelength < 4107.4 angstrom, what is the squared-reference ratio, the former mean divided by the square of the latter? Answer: 0.73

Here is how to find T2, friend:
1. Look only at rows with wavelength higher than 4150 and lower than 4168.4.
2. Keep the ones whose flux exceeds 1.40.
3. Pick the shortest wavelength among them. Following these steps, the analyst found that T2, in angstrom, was 4150.65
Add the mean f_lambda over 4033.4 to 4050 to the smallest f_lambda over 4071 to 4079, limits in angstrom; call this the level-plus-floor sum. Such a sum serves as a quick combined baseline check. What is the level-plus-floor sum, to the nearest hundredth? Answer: 2.87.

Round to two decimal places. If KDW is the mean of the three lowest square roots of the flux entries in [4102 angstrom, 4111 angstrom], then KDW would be 1.07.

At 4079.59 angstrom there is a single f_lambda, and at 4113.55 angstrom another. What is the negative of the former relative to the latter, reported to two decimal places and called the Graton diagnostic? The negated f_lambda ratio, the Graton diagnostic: -0.97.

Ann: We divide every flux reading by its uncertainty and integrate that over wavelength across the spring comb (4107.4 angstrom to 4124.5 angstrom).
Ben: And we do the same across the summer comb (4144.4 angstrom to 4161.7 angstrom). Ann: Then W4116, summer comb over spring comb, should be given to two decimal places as 1.01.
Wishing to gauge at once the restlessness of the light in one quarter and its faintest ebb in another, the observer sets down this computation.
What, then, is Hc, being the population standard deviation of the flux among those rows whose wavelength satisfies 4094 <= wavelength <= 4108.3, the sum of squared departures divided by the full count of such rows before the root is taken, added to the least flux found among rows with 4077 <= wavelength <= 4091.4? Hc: 1.46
